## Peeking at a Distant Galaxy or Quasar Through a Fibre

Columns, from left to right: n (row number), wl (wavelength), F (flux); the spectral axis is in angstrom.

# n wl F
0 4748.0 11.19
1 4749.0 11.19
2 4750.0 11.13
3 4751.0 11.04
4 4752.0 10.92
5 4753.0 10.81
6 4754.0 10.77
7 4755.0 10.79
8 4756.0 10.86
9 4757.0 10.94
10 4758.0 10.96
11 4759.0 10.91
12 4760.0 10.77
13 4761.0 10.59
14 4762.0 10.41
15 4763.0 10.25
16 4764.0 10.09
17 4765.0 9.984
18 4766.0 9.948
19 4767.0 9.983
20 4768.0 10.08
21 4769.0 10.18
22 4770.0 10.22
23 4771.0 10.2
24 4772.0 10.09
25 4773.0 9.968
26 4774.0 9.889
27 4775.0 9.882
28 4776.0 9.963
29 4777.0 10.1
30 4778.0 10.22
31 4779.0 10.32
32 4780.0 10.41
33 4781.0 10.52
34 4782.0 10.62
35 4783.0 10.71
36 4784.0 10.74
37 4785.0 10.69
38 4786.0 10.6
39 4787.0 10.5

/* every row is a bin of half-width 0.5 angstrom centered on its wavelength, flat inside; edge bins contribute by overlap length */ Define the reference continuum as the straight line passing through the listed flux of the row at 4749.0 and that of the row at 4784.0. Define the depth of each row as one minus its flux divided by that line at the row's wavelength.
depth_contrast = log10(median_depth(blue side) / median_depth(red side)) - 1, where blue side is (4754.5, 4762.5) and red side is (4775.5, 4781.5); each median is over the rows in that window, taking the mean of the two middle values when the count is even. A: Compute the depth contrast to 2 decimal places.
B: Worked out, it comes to -1.33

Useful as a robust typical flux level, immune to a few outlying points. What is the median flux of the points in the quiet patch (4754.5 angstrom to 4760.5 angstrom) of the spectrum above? 10.9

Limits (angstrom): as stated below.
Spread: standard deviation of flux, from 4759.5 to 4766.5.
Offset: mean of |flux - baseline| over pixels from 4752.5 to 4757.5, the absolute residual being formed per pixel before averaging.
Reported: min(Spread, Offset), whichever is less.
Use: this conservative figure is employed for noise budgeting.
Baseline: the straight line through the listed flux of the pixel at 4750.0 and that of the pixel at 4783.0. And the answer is 0.23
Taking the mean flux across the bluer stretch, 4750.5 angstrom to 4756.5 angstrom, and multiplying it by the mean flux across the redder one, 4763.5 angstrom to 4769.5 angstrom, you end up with 109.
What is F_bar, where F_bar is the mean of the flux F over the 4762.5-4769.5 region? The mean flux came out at 10.1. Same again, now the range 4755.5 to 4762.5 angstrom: 10.8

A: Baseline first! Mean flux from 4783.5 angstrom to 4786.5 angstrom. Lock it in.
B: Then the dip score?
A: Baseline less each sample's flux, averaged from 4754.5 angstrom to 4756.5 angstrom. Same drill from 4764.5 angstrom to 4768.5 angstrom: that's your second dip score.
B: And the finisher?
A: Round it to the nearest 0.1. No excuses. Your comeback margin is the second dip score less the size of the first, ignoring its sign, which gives 0.5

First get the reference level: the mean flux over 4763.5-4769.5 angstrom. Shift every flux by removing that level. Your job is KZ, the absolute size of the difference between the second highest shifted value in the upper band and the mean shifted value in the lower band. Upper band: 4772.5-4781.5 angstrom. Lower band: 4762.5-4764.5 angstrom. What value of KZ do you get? 0.24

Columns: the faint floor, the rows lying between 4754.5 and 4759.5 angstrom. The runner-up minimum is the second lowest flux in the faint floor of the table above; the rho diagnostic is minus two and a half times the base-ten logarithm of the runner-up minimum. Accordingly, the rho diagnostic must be -2.59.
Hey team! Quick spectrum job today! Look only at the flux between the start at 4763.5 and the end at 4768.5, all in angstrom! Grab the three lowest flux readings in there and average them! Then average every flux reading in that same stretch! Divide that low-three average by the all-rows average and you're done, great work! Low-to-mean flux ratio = 0.995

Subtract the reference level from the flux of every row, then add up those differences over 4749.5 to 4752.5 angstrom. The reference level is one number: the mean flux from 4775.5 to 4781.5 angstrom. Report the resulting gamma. 2.3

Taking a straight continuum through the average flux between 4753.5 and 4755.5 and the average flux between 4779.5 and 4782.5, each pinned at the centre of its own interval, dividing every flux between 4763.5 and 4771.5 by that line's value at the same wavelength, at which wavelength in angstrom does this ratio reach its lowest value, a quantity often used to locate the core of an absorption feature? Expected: 4766.0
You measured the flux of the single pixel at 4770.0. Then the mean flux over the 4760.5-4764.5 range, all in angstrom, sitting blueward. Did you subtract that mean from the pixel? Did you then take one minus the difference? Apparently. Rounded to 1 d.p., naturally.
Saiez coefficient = 1.1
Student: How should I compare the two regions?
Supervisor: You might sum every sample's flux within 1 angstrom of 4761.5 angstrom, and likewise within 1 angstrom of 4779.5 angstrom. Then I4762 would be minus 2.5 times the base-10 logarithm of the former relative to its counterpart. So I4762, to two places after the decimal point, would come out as -0.01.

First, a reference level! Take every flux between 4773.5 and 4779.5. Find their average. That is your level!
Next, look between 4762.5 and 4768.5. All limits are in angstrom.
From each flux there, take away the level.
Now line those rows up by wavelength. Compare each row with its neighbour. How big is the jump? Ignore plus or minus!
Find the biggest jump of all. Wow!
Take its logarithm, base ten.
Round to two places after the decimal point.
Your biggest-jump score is -0.80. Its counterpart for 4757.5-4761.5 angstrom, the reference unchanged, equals -0.74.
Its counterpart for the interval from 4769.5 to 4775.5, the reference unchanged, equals -0.91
